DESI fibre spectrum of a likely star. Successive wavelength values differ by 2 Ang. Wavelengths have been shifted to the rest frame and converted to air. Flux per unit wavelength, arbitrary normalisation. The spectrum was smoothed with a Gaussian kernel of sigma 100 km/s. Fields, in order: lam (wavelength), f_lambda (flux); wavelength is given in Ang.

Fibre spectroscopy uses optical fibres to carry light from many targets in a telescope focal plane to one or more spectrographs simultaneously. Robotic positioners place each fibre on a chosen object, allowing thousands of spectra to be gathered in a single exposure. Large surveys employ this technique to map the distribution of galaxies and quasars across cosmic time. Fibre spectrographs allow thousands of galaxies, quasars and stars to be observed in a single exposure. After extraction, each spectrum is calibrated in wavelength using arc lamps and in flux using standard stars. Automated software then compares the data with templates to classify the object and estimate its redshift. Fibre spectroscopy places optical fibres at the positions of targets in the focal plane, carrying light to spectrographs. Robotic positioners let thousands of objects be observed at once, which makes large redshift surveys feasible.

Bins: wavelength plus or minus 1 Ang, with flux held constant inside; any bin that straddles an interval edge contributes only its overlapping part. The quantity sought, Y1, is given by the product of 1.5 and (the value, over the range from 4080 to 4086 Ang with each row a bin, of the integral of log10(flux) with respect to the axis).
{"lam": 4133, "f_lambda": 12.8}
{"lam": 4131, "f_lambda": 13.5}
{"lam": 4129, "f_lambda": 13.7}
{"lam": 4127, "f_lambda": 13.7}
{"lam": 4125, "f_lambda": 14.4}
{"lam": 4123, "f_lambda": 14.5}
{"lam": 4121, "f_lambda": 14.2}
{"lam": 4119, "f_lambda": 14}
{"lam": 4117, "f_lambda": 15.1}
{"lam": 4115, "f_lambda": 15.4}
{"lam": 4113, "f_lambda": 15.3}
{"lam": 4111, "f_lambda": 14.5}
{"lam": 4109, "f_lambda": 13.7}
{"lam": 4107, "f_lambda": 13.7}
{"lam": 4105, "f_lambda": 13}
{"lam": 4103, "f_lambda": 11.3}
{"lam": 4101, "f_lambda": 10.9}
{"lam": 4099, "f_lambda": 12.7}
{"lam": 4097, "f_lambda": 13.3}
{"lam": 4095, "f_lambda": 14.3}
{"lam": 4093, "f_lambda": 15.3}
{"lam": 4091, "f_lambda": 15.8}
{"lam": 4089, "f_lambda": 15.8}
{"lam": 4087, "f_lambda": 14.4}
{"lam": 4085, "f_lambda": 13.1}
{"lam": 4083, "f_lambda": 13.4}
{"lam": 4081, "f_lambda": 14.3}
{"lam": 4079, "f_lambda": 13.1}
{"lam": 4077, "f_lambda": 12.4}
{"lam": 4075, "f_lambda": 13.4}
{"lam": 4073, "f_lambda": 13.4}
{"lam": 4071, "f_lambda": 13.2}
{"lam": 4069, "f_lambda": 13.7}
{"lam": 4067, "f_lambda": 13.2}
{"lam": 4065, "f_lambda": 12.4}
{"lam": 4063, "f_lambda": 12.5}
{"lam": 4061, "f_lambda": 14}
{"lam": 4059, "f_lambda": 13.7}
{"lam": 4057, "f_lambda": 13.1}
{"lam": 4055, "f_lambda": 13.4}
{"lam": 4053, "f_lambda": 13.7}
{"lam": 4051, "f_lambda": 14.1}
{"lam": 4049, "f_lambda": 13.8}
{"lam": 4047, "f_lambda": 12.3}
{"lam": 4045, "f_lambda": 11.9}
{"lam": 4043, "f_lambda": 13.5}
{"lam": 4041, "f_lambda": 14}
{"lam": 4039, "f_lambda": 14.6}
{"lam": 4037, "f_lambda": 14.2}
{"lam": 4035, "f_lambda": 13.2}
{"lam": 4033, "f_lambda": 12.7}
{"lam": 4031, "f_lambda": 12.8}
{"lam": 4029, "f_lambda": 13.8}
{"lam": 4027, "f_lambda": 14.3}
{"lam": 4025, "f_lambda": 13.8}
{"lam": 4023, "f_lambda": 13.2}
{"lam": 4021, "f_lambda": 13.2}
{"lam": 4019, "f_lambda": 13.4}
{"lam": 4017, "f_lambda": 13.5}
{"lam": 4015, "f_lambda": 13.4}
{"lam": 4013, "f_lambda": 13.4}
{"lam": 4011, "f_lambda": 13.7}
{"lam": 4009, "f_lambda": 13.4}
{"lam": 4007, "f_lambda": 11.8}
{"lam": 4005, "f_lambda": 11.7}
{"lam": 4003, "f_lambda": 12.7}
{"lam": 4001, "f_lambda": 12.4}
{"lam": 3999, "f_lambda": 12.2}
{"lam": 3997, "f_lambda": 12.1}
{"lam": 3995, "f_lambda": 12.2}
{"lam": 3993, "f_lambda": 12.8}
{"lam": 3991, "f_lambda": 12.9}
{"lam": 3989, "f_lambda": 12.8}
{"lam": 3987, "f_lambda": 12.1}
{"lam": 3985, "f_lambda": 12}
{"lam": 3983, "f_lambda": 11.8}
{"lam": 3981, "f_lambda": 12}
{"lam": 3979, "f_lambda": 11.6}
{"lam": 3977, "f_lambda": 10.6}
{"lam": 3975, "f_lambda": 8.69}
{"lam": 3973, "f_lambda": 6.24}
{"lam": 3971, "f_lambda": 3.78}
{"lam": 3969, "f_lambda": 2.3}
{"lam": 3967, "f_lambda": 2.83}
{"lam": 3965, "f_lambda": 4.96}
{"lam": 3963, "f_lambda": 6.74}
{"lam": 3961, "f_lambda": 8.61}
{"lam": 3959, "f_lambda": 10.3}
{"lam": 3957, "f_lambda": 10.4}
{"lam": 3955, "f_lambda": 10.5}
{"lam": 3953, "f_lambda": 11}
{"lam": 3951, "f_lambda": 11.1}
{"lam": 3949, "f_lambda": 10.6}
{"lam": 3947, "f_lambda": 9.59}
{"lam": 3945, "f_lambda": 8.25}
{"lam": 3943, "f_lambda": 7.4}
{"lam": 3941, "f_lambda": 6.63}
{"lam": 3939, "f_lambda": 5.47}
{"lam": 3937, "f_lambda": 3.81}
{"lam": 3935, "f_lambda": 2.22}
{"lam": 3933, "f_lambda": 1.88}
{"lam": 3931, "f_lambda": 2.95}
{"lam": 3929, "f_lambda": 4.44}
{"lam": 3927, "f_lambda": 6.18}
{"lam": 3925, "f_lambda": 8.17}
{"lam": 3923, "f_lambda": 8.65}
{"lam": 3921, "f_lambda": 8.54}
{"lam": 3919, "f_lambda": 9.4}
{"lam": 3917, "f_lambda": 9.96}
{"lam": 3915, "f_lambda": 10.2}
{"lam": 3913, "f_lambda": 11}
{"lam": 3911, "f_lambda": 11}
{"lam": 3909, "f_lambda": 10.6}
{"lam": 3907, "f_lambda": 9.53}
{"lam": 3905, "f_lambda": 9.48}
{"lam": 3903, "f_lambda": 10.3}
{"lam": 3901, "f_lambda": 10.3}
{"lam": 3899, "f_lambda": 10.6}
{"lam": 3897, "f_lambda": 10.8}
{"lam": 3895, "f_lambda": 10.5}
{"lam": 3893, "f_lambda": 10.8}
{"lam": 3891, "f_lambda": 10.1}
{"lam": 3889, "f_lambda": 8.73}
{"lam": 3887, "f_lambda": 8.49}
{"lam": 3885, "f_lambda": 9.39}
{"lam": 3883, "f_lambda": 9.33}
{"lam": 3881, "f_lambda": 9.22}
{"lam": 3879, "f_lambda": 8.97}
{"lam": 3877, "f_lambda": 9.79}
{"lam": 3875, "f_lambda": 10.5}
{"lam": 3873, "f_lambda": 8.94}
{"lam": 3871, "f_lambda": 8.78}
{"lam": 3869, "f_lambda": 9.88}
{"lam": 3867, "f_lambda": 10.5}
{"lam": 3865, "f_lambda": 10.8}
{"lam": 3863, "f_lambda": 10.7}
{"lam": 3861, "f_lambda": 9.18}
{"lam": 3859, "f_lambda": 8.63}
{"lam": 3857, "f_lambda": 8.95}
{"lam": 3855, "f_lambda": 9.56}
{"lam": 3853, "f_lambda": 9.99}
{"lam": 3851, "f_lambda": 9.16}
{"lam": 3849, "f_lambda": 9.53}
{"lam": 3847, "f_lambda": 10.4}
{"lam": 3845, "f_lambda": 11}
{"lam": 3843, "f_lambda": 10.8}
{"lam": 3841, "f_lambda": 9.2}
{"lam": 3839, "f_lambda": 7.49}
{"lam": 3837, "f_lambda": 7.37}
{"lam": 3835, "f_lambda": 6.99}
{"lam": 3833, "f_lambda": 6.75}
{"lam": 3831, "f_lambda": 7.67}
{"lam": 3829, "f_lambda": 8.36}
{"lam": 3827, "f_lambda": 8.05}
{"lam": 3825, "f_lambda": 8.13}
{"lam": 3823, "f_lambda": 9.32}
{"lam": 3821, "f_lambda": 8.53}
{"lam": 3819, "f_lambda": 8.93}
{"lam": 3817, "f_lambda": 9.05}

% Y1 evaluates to 10.2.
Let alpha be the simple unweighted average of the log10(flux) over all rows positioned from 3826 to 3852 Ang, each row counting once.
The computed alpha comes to 0.93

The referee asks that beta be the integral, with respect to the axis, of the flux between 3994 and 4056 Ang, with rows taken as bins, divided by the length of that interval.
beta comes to 13.2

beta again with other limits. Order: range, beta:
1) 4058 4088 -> 13.3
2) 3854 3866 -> 9.6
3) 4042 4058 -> 13.2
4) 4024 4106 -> 13.5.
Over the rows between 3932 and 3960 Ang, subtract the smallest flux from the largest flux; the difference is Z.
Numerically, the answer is 9.2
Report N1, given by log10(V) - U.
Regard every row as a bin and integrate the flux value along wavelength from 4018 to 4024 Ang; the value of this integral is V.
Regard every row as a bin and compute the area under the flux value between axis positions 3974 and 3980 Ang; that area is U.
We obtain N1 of -60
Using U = 62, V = 80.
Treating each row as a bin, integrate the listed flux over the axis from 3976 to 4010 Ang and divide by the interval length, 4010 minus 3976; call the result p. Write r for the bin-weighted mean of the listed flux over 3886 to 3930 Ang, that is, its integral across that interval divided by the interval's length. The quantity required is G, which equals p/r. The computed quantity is 1.3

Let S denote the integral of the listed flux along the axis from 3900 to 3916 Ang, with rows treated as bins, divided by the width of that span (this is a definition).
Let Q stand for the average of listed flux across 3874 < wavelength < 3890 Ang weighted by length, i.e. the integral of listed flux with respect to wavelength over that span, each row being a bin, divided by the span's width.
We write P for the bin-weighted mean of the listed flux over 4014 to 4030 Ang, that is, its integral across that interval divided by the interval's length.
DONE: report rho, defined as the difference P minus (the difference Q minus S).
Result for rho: 14.6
